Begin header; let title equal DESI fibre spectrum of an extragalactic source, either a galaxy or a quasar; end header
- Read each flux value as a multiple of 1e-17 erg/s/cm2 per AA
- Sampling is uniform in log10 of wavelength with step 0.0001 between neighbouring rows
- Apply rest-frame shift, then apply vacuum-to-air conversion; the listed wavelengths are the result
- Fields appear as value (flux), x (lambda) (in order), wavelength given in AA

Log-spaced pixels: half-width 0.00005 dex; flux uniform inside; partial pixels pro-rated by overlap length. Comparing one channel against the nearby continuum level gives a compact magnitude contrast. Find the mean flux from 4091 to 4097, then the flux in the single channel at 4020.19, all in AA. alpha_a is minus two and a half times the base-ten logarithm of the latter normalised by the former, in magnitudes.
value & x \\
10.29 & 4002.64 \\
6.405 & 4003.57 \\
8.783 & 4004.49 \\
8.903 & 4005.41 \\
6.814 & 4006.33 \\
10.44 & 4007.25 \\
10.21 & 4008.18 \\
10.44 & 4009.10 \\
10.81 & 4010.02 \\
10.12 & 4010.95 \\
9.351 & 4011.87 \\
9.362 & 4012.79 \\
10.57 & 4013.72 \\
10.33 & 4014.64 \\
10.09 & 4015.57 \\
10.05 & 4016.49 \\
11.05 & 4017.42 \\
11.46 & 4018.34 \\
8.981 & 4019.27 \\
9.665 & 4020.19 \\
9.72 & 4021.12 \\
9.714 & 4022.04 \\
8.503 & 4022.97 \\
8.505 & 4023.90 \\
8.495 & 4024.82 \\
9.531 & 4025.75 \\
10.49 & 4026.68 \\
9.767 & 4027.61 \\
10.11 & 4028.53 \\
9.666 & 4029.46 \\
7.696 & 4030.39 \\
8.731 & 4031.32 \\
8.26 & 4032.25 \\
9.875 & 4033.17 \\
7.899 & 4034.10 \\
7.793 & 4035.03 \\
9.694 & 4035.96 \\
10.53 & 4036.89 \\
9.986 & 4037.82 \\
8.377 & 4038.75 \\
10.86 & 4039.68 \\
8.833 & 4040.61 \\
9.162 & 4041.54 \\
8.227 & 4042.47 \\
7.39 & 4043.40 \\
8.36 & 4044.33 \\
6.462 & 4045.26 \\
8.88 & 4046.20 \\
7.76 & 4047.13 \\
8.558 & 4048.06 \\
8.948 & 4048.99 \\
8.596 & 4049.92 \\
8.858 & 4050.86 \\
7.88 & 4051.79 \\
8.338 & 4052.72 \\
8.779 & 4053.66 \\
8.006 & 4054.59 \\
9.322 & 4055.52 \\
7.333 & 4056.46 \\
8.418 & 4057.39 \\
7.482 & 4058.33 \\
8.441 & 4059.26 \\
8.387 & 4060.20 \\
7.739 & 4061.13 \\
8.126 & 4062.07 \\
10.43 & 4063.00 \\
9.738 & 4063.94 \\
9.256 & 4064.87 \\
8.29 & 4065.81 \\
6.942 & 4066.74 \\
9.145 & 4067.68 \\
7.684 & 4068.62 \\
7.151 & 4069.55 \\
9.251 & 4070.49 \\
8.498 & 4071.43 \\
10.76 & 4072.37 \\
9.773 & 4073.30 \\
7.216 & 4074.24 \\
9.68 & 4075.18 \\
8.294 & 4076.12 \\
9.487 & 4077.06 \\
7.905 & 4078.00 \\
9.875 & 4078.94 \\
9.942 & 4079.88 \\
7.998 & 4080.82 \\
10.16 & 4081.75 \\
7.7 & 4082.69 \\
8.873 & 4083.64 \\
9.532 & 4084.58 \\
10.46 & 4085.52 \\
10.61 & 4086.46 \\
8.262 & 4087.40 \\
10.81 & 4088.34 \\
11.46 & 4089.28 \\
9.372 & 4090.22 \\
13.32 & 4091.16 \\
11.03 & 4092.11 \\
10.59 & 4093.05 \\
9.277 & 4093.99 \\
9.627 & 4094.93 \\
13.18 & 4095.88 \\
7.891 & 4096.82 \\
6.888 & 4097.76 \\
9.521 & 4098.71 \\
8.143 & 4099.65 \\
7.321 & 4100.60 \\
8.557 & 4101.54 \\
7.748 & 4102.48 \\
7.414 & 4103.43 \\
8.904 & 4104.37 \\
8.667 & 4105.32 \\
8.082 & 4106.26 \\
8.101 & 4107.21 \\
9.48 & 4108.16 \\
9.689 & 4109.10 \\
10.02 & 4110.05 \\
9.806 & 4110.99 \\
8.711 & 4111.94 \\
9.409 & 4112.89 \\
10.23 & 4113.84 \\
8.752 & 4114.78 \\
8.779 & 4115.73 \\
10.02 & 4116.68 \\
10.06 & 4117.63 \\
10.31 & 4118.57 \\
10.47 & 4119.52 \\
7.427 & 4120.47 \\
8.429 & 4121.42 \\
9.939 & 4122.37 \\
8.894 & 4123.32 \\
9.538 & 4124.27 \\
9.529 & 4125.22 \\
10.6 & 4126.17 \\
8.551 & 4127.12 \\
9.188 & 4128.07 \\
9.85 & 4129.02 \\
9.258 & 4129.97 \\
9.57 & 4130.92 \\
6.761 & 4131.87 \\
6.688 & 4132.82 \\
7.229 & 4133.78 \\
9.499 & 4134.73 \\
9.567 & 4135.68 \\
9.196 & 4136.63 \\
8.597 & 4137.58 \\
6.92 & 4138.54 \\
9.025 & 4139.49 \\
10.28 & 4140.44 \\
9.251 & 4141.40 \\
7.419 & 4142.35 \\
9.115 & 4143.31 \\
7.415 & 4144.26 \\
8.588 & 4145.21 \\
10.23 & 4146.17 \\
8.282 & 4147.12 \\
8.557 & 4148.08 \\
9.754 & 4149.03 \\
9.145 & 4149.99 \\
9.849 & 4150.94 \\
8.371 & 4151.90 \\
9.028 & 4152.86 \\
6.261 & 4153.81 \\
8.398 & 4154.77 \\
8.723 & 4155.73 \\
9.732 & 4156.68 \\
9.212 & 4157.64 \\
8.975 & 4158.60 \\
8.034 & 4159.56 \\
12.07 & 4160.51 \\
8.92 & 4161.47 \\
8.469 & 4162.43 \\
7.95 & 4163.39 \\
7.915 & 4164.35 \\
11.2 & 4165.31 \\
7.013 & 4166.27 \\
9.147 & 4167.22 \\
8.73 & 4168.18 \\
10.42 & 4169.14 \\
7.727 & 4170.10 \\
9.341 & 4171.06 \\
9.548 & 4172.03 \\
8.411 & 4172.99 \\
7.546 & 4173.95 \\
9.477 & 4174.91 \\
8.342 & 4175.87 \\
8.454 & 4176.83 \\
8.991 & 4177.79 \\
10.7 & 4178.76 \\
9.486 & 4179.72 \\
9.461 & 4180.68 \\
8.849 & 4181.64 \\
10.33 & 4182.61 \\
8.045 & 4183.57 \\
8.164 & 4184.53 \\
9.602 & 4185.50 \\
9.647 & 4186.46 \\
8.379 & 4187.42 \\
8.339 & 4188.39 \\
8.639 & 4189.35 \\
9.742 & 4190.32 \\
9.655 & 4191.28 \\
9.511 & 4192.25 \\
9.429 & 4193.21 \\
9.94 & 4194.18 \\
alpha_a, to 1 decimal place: 0.1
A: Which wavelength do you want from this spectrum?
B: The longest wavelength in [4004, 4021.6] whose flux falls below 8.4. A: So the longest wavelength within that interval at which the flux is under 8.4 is 4006.33 AA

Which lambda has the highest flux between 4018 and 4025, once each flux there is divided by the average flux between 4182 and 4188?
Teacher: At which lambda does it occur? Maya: 4018.34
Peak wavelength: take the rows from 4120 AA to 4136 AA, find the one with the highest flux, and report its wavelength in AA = 4126.17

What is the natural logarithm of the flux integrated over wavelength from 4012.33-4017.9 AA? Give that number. 4.04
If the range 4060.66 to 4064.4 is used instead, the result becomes 3.52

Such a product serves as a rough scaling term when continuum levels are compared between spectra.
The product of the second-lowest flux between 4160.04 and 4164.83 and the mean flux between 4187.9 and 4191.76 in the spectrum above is 72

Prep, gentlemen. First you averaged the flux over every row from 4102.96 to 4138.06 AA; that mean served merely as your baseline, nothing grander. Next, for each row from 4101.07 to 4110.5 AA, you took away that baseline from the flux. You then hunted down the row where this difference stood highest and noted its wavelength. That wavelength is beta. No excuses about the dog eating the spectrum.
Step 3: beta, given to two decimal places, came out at 4110.05 AA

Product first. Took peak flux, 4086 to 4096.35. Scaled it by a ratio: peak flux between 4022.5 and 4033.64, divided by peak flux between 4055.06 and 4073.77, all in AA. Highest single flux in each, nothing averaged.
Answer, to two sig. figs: 13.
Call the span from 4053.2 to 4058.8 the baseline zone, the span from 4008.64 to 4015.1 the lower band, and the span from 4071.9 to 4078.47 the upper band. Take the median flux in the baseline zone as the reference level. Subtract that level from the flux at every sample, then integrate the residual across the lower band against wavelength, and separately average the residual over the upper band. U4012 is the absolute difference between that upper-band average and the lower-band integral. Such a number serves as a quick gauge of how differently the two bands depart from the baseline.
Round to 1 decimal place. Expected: 11.7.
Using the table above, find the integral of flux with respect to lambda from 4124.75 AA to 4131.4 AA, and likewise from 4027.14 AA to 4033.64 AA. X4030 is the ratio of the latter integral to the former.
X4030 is 0.94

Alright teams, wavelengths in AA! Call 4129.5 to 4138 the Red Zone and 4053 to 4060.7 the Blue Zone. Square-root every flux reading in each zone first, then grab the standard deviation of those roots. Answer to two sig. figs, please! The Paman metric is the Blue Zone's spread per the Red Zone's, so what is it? 0.52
